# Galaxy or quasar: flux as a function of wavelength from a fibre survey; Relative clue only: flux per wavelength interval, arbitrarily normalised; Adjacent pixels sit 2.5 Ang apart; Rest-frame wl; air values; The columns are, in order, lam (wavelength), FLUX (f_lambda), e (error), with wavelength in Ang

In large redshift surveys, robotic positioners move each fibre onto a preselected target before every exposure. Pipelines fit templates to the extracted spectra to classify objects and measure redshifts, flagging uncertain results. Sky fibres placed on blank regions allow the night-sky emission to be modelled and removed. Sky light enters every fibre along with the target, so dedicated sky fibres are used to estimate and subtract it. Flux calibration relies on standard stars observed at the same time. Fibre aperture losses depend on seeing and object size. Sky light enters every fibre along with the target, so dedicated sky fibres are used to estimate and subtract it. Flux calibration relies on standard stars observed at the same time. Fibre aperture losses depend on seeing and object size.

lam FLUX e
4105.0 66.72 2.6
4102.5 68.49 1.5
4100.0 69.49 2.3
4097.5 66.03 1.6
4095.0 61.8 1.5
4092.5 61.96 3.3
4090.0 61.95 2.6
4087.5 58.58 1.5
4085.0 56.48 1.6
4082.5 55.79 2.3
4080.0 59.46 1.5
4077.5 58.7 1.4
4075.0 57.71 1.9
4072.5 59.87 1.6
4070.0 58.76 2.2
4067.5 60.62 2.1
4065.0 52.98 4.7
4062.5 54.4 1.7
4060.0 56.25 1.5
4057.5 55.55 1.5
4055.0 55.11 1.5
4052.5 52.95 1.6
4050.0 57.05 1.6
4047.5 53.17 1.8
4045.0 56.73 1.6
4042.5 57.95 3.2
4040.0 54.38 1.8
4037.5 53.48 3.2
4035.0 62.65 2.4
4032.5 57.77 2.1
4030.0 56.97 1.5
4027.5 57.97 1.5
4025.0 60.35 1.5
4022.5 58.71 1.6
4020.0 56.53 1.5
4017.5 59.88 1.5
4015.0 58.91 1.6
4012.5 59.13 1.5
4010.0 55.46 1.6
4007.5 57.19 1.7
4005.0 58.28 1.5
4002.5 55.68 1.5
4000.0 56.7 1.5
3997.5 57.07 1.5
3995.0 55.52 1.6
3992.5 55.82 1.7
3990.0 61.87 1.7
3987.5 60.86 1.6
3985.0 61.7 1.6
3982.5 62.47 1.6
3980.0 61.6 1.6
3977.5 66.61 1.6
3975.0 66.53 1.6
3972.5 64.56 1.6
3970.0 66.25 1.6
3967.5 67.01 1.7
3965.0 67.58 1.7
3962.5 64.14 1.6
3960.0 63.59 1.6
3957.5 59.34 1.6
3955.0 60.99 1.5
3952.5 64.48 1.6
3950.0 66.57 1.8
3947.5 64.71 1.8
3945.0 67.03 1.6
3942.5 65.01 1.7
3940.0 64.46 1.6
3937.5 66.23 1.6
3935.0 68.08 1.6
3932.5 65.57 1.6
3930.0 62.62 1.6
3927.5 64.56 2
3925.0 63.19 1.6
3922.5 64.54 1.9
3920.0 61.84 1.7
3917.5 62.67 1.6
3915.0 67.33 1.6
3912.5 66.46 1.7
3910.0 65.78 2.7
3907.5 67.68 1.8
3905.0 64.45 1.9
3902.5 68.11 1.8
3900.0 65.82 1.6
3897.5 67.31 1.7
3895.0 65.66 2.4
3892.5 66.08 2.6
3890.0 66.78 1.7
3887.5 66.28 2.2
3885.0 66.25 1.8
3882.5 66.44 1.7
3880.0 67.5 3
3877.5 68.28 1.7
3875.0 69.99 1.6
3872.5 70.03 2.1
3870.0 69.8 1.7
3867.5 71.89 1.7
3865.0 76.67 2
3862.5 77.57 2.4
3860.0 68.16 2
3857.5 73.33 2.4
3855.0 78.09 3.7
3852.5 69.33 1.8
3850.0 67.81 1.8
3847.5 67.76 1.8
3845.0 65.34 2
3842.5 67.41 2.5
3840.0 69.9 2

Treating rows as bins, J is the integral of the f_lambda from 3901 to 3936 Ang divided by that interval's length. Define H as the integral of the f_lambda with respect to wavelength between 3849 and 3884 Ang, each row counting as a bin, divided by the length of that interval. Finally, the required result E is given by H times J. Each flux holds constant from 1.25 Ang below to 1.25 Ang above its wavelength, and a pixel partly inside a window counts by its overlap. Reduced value 4632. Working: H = 71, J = 65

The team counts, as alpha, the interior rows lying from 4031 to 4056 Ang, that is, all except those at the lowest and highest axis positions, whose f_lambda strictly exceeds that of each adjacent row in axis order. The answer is 3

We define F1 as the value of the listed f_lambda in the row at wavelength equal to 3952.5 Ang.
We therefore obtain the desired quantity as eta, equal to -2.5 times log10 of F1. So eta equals -4.52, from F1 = 64.48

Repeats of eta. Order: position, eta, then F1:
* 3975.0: -4.56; 66.53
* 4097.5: -4.55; 66.03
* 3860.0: -4.58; 68.16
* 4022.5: -4.42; 58.71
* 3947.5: -4.53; 64.71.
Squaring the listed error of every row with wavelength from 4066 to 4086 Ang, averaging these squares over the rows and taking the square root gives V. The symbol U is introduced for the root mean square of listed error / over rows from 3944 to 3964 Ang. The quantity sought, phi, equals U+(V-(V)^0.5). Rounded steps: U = 1.64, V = 1.9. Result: 2.13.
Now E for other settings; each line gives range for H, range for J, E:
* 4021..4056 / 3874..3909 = 3799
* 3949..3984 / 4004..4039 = 3738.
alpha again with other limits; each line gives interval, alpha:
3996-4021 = 3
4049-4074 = 2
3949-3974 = 1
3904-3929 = 3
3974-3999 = 3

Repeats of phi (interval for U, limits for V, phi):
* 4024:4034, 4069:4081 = 2.09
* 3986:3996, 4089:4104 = 2.39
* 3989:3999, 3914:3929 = 2.05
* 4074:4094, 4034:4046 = 3.05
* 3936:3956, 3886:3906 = 2.25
